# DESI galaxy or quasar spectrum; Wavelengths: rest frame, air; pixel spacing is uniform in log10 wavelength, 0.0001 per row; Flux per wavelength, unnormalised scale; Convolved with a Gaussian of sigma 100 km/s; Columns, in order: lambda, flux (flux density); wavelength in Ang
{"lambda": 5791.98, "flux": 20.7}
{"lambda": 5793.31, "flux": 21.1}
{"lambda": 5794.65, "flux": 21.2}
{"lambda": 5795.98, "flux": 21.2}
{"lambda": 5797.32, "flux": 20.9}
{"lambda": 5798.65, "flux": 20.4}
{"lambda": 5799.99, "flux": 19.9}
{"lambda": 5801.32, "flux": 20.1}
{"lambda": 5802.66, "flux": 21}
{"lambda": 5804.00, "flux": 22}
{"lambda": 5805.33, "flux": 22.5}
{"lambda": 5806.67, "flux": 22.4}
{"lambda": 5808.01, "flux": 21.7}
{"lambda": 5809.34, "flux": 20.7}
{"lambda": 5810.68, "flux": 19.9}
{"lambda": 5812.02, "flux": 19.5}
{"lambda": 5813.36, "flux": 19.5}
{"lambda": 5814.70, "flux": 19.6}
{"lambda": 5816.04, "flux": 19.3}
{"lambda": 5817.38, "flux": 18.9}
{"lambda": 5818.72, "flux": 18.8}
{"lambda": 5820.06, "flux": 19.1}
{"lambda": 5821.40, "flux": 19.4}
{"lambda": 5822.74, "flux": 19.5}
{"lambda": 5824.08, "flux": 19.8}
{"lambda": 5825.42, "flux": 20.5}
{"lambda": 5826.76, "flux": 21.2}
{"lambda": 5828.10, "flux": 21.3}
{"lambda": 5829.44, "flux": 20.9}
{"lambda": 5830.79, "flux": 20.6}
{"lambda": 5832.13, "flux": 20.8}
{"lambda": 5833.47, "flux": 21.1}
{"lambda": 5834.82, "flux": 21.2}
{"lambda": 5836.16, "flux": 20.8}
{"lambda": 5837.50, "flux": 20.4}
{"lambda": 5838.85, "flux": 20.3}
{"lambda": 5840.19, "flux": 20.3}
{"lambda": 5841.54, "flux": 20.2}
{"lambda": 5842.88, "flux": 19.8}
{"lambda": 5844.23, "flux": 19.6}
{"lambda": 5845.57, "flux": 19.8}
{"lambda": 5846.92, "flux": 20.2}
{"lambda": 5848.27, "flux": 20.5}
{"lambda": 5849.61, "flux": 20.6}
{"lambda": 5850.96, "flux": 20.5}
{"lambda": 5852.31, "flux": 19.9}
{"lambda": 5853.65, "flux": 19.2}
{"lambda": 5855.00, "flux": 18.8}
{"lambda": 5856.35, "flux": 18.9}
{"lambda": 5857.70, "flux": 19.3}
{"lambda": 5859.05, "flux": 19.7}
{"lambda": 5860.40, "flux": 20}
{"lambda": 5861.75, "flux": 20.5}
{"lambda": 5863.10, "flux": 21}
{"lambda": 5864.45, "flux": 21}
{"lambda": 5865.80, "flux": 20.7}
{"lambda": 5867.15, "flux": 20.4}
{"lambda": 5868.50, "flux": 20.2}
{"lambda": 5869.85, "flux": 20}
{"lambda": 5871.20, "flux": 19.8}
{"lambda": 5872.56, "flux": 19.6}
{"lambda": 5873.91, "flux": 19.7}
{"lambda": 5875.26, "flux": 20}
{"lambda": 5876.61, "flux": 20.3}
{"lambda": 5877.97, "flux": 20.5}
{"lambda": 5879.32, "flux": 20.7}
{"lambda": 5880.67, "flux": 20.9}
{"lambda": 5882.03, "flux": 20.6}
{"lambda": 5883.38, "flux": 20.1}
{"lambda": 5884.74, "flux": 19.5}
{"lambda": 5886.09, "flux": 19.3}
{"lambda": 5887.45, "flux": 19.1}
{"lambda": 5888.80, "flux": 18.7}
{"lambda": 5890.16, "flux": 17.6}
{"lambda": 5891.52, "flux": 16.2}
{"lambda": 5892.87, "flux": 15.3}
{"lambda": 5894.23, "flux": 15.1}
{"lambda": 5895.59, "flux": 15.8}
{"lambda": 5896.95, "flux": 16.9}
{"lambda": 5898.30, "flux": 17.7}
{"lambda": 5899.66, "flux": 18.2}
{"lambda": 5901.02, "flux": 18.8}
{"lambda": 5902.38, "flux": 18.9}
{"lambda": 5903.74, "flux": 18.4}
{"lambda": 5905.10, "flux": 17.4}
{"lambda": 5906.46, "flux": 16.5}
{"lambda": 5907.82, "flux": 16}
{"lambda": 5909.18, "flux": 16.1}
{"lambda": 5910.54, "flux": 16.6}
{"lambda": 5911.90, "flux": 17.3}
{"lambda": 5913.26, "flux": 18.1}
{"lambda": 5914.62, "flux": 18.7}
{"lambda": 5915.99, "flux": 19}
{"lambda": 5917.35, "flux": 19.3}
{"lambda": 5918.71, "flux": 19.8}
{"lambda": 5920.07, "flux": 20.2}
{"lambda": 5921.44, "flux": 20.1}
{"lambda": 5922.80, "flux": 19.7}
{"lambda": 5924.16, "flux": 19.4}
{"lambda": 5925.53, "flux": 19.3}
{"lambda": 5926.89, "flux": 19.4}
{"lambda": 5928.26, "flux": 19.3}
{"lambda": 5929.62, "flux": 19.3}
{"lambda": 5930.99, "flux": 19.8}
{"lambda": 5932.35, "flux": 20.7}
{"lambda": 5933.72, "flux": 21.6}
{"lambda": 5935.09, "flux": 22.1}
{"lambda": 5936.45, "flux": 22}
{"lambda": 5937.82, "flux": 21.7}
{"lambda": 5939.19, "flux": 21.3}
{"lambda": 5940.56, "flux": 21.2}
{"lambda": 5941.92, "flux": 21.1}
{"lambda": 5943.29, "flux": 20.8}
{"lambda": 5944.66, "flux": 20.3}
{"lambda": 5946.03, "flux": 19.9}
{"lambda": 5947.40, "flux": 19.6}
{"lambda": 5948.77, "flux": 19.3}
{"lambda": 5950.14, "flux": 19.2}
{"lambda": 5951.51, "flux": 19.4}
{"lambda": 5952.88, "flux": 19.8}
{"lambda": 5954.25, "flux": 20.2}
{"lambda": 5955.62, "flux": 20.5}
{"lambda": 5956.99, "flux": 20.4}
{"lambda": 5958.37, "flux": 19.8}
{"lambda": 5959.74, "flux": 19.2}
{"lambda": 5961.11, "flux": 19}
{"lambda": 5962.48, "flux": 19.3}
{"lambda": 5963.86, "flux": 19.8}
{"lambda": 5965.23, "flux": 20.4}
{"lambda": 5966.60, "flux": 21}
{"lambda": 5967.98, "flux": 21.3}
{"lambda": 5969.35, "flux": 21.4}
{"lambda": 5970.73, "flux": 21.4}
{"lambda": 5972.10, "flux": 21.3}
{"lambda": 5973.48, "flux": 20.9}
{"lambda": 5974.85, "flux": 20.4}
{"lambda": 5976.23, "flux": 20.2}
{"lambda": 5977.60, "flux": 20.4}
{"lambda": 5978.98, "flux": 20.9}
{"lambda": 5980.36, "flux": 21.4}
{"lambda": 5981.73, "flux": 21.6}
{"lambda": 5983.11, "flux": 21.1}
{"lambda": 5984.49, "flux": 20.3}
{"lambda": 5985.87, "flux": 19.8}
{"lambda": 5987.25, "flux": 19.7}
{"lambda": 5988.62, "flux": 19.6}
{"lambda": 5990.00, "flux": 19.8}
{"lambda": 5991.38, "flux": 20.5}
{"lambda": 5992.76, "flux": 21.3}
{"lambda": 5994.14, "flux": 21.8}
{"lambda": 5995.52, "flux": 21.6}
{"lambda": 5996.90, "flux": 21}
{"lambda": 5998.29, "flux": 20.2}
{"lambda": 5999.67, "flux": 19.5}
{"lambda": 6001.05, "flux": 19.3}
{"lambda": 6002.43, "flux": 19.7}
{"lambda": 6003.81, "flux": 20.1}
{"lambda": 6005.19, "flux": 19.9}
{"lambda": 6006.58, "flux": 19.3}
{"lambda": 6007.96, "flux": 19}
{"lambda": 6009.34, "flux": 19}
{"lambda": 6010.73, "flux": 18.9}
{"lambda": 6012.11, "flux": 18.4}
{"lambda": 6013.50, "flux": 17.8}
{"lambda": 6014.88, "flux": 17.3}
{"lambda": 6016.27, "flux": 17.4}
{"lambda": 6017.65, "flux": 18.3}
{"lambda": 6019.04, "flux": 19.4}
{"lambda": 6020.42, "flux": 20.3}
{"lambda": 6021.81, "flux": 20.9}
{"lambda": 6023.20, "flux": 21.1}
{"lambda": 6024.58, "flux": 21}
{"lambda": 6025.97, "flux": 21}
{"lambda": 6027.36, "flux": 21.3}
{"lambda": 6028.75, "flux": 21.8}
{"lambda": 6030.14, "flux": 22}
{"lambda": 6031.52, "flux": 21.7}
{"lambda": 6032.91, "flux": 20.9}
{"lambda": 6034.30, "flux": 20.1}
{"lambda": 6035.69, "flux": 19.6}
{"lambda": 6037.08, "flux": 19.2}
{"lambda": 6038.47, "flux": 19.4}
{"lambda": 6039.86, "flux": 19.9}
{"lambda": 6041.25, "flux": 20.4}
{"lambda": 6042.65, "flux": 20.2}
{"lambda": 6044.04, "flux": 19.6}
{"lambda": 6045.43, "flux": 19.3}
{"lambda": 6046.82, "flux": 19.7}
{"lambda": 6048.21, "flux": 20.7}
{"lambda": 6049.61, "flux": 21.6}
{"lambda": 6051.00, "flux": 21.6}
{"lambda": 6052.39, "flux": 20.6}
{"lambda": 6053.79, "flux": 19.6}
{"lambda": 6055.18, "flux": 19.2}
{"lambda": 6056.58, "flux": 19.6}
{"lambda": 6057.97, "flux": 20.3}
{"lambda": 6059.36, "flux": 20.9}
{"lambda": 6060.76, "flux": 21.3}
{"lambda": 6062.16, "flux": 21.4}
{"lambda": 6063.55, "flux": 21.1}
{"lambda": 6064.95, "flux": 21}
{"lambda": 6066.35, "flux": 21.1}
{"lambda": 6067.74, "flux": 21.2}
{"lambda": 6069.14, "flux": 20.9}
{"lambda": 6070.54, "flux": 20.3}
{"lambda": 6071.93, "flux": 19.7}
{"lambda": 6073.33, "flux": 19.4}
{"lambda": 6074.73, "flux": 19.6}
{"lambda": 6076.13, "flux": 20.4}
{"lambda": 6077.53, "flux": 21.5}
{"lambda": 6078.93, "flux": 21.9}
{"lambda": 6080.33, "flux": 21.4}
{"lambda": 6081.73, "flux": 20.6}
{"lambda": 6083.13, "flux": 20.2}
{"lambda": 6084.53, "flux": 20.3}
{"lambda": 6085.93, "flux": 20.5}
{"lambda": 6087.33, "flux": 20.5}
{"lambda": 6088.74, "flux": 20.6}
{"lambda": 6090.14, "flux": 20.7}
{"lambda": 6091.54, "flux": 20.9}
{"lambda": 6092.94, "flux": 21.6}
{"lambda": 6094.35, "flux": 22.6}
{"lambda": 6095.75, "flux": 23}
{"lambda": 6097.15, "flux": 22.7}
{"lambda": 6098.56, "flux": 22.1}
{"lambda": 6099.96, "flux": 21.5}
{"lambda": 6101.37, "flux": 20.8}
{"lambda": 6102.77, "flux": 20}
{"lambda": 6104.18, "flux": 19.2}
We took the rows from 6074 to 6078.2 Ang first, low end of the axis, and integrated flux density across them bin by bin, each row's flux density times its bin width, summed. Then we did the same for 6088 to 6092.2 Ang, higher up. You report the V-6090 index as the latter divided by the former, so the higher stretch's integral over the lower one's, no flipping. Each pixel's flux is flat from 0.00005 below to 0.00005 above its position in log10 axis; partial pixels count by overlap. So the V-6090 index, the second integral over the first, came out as 1.01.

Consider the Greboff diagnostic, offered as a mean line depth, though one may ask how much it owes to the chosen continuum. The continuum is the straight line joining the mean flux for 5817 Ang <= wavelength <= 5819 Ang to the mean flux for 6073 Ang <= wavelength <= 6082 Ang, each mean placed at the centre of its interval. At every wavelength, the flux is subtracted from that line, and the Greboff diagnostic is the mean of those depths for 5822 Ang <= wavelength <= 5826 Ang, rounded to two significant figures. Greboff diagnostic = -1.0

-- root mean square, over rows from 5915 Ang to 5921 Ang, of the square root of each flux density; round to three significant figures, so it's 4.42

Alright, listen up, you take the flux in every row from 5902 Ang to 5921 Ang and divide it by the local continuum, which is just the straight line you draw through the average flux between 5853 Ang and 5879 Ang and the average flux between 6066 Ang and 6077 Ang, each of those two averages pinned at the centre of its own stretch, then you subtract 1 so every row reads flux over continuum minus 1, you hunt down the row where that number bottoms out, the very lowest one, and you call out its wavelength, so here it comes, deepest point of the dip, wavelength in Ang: 5907.82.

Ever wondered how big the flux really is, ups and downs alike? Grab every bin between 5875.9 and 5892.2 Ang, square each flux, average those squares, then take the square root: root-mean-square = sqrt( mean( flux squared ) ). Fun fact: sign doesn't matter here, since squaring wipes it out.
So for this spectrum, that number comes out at 19.5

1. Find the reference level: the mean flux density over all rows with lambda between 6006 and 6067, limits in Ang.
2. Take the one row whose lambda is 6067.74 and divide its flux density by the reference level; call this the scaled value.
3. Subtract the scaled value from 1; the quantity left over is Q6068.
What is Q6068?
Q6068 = -0.05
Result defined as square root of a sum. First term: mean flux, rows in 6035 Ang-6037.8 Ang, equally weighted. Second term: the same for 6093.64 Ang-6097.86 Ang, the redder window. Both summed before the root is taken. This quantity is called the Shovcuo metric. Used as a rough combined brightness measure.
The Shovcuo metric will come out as 6.49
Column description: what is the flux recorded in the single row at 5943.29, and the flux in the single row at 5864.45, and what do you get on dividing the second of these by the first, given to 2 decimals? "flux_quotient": 1.01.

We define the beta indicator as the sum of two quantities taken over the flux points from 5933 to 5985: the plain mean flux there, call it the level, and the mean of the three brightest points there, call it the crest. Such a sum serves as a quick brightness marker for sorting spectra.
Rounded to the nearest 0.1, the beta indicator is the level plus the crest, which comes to 42.5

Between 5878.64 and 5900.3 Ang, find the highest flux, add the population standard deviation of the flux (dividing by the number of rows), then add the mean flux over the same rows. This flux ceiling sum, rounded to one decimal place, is 41.0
